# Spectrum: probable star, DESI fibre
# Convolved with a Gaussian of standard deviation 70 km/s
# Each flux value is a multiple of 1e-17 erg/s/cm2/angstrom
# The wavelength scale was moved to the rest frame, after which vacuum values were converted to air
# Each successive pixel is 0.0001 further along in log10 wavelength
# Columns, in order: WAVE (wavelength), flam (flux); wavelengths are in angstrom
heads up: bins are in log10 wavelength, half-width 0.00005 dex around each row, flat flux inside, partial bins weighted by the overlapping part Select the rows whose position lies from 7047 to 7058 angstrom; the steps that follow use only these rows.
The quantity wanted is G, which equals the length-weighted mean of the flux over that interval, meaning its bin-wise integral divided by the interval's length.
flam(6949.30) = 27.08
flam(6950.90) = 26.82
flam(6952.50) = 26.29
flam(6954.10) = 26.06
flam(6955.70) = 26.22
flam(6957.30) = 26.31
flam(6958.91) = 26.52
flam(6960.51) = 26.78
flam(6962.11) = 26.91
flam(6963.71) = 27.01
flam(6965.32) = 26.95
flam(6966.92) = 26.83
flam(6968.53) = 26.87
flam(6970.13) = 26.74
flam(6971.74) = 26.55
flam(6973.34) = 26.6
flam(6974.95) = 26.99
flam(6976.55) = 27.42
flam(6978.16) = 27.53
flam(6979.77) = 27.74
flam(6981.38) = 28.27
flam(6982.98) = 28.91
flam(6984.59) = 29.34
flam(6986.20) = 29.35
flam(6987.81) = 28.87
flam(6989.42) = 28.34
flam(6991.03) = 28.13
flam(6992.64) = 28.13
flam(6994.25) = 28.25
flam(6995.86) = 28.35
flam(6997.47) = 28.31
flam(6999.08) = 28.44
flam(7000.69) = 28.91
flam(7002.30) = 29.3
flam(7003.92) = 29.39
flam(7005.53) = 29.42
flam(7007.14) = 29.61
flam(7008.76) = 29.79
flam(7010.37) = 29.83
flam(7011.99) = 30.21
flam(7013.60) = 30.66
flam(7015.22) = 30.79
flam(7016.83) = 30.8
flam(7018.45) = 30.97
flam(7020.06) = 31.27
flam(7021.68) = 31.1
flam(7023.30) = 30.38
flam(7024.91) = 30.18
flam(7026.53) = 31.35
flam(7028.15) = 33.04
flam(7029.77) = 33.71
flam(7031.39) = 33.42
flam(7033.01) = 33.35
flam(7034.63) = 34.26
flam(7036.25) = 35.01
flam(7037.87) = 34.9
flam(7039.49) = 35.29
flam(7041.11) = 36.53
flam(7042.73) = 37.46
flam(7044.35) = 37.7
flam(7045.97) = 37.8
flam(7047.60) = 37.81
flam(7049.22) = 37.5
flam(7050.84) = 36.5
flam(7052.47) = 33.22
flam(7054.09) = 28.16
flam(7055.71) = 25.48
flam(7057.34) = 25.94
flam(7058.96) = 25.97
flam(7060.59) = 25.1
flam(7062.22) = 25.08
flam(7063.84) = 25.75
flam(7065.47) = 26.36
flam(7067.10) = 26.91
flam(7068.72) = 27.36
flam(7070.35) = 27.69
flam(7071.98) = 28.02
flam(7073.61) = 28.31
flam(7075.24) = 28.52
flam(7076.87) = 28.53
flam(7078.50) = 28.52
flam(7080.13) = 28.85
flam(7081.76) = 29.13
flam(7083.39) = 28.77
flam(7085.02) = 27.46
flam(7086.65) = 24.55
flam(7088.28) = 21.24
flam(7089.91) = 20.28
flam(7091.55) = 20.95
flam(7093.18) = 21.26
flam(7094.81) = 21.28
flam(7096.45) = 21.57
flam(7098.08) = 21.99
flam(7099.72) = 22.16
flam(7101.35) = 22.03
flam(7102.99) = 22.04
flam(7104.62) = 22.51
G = 32.1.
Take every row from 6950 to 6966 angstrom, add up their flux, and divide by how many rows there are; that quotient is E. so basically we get 26.6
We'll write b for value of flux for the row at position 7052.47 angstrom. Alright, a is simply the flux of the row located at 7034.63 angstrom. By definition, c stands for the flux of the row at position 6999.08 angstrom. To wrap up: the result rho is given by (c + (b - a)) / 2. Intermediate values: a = 34.26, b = 33.22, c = 28.44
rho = 14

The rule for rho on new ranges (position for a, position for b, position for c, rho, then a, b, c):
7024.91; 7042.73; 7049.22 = 22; 30.18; 37.46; 37.5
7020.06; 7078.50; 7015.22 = 14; 31.27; 28.52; 30.79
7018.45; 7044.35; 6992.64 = 17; 30.97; 37.7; 28.13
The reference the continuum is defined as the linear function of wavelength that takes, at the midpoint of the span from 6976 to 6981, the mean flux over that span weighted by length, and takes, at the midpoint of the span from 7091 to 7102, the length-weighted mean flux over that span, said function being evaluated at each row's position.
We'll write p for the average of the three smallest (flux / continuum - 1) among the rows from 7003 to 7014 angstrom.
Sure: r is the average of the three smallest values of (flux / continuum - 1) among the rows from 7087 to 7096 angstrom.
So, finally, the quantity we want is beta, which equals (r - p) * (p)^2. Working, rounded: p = 0.12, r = -0.1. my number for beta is -0.0027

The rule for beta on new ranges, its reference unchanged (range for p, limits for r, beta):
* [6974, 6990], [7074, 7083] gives 0.0000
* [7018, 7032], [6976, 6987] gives -0.0083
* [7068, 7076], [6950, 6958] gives -0.0128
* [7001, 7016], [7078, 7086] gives 0.0020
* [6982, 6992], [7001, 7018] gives 0.0002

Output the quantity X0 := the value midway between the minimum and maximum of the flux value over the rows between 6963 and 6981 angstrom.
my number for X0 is 27.1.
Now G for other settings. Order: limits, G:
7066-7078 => 27.9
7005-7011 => 29.7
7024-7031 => 32.1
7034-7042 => 35.3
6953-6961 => 26.4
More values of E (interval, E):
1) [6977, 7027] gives 29.4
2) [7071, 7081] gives 28.5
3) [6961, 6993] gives 27.7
